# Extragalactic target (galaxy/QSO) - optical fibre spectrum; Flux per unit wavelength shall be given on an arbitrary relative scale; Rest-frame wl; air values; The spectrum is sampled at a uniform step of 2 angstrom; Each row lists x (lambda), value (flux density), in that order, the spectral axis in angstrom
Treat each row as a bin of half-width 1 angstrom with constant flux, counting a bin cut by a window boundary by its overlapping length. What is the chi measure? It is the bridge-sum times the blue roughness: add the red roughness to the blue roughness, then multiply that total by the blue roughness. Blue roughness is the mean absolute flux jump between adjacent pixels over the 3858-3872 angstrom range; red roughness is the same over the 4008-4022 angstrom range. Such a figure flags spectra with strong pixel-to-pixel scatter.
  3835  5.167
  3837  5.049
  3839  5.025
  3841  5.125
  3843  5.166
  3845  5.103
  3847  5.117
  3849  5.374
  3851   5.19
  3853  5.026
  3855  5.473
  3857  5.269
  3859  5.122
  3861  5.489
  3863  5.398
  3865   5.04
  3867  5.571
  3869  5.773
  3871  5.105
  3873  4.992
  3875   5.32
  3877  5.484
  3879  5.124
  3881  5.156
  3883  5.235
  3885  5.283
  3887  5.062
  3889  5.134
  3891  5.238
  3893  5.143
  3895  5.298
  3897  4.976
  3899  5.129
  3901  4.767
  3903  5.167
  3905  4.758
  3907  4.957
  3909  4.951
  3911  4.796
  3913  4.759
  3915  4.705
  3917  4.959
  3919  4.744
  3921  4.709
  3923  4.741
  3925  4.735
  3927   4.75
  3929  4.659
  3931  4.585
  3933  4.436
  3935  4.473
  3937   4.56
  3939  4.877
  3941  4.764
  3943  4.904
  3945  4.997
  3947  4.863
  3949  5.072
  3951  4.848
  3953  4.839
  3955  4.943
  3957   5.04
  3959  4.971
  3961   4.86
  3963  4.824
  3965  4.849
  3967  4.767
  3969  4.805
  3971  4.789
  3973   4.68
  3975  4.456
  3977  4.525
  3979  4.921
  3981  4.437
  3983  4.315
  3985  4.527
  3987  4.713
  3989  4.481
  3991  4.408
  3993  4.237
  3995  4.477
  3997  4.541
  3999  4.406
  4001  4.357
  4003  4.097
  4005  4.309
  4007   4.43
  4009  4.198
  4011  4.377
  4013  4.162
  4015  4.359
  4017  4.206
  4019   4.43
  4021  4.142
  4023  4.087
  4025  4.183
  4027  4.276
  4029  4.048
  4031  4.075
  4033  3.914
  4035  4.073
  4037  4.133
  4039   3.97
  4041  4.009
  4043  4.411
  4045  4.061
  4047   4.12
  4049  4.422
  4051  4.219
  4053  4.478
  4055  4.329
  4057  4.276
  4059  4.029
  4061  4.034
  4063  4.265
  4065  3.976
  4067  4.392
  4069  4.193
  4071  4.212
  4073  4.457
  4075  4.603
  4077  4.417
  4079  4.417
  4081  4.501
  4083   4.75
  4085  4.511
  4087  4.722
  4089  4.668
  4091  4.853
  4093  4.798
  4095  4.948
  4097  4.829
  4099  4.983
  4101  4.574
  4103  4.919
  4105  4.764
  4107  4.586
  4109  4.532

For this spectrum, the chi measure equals 0.21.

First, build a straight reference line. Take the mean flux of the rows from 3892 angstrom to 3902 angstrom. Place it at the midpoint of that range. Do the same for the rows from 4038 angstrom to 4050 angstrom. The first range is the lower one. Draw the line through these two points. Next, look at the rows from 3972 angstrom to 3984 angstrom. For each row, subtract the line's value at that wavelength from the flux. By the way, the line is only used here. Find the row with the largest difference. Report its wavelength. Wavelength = 3979 angstrom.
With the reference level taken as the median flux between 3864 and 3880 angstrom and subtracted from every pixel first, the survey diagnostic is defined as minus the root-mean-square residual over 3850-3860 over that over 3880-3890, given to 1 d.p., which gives -1.7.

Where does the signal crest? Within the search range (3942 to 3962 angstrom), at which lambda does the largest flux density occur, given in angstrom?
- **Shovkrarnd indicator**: 3949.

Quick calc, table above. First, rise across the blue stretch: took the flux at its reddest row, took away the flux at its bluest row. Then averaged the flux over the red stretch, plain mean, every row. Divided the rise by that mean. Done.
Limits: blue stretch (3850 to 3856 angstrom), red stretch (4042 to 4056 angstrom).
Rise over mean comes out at 0.066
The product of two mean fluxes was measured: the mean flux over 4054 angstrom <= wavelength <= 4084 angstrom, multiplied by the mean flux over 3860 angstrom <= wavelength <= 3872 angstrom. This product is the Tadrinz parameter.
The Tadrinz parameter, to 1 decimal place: 23.3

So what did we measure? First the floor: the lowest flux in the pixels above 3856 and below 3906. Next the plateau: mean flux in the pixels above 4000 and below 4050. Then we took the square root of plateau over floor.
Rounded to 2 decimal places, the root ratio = 0.94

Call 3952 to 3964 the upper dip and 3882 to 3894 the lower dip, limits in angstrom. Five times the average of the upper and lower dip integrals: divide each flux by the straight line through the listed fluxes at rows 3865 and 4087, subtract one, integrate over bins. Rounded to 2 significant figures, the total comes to 1.1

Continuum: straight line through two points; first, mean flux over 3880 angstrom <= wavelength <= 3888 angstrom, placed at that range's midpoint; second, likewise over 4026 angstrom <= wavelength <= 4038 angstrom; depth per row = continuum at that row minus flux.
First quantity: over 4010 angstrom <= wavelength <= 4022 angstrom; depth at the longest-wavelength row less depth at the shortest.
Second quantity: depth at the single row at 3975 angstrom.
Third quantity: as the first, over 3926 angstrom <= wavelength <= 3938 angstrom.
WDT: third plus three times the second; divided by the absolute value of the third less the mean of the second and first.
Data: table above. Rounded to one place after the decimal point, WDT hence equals 31.2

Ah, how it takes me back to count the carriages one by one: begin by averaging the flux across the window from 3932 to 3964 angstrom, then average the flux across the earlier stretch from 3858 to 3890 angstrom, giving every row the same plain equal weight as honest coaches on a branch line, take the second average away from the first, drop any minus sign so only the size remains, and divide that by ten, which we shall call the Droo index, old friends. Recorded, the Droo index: 0.044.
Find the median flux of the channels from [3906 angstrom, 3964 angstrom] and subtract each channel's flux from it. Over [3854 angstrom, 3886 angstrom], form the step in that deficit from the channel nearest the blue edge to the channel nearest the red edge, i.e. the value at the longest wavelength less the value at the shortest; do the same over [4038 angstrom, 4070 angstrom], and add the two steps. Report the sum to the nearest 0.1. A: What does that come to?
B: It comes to 0.0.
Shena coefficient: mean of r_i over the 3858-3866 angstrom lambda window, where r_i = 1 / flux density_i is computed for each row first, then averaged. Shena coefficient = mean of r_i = 0.19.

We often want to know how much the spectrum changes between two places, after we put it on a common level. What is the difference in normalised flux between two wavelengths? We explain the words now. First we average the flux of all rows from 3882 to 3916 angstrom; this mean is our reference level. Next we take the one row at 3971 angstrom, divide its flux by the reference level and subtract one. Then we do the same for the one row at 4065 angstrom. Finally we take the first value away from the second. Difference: -0.16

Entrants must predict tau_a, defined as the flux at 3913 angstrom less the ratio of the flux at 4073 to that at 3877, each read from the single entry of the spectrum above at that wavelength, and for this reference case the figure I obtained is 3.9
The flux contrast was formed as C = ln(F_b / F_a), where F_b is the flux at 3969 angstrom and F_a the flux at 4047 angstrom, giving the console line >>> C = 0.15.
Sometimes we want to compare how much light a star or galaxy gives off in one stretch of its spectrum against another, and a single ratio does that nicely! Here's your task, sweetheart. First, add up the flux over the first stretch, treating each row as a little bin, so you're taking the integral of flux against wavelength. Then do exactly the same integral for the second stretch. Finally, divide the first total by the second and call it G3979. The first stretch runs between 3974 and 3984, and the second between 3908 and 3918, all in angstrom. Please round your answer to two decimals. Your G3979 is 0.94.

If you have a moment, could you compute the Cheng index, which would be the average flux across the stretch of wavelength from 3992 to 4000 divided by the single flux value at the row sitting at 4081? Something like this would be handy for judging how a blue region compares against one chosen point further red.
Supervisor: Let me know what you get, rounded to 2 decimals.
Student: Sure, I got 0.98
